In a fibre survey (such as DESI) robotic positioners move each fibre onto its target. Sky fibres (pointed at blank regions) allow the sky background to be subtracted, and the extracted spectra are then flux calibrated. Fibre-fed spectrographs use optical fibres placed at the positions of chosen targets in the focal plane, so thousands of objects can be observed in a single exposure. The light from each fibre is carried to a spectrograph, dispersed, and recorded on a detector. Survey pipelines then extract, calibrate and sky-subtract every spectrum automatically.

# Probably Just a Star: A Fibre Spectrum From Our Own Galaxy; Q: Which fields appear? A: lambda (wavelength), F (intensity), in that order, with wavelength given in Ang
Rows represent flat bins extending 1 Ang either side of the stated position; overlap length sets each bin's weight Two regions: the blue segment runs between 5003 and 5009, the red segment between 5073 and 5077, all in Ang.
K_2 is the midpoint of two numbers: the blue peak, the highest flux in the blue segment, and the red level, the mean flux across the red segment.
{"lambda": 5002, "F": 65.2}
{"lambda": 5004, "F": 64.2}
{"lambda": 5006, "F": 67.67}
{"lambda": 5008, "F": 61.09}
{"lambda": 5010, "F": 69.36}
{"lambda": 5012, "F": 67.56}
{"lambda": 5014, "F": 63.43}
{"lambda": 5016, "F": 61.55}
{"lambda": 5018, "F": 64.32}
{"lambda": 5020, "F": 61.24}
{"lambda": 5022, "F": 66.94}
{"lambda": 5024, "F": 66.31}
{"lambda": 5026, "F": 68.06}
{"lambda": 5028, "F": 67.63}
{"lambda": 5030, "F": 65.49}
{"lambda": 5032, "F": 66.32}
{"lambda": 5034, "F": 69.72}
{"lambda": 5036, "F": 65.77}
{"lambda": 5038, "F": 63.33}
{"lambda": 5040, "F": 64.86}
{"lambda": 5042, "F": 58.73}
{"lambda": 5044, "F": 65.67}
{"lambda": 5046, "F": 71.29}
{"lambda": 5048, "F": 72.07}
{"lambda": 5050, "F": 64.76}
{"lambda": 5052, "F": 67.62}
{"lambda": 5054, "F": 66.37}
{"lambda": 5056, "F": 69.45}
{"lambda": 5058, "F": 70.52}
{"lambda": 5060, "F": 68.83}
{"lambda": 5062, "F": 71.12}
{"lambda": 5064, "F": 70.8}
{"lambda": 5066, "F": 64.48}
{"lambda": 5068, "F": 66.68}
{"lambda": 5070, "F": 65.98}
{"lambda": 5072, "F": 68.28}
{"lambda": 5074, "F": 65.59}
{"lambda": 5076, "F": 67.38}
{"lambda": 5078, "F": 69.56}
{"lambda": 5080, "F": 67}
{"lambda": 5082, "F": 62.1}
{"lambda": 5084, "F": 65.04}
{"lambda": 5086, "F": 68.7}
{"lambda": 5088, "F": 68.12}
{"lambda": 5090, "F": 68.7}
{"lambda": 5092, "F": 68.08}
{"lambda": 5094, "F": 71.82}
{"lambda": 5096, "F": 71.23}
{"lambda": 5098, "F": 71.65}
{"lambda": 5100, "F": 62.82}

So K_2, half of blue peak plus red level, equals 67.1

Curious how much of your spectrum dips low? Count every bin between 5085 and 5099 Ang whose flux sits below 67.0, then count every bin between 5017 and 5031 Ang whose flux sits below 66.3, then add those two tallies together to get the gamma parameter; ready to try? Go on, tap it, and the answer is 3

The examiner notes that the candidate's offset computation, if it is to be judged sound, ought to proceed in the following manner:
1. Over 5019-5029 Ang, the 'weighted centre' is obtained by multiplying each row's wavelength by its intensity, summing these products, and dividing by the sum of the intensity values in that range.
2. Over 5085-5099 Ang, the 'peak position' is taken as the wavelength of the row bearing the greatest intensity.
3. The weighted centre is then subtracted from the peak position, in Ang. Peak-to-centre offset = 69.9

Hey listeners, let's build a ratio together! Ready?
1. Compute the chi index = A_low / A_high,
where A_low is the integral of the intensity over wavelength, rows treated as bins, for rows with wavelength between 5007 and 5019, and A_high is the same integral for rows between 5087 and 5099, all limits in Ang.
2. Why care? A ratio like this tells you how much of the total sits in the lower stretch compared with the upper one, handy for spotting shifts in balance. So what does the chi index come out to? 0.923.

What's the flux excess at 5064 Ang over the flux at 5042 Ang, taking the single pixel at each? 12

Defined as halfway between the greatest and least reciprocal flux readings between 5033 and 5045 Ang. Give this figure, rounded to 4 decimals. 0.0157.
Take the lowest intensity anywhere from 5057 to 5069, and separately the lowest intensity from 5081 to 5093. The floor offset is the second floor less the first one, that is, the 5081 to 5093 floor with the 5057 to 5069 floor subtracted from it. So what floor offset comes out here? -2.4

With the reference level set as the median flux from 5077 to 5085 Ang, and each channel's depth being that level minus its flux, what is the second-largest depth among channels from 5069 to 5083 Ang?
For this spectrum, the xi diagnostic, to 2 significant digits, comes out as 0.43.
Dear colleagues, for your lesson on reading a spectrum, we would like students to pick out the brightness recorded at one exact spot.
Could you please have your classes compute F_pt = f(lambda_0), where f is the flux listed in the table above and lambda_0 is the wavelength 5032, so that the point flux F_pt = 66.32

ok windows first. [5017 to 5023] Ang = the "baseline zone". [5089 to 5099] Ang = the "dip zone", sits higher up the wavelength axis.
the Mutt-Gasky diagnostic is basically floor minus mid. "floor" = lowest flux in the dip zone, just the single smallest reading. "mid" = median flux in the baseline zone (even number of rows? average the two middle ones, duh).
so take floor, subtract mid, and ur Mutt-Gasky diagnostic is 4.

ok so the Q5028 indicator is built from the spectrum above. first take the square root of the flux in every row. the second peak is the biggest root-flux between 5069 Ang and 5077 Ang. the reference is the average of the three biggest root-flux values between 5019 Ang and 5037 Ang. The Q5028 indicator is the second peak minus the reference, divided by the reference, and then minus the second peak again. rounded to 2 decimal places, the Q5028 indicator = -8.26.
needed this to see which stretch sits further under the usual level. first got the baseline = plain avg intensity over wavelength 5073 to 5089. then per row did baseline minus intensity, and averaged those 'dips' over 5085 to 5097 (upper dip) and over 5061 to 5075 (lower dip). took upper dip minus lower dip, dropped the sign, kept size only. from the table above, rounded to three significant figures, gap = 1.88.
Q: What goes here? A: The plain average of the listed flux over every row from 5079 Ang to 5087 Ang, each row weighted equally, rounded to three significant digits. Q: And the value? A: 65.7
